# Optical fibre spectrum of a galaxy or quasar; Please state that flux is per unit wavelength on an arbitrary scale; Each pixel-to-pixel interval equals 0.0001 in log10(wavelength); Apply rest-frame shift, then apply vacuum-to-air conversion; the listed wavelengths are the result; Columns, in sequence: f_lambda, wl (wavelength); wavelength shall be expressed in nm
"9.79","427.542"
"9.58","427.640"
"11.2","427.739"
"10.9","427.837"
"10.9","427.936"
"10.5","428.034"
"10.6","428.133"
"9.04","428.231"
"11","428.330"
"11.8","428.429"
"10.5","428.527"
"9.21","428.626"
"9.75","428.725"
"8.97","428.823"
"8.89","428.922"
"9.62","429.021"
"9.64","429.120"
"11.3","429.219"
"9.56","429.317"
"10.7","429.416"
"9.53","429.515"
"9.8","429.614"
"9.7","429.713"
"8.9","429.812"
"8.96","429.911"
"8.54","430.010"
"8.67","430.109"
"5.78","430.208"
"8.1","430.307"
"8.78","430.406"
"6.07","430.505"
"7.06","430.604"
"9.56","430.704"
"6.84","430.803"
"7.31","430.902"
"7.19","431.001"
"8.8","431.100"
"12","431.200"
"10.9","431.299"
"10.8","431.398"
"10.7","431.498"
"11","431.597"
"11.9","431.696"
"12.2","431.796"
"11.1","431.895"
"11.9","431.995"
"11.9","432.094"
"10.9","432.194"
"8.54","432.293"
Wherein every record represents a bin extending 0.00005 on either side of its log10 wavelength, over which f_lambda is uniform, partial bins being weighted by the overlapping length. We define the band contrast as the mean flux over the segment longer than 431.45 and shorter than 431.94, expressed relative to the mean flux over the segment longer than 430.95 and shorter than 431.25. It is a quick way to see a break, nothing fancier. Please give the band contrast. 1.22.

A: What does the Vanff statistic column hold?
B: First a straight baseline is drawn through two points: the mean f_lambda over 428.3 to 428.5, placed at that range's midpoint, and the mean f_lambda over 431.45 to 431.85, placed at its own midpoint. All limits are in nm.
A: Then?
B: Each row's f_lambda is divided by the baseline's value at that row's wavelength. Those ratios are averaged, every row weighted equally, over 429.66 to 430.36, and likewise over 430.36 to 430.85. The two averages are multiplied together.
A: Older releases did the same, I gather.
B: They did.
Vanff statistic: 0.49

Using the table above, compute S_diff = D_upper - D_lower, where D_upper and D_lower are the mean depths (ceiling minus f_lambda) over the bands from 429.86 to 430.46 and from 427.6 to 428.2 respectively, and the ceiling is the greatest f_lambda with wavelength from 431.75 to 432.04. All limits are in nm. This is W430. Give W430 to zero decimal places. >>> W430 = 2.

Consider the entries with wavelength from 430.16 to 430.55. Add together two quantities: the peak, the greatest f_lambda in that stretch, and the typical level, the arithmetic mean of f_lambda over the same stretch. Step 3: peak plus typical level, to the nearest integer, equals 16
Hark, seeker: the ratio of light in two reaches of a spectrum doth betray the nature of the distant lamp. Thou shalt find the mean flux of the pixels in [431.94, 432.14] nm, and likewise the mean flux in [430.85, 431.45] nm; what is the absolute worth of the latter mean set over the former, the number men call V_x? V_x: 0.80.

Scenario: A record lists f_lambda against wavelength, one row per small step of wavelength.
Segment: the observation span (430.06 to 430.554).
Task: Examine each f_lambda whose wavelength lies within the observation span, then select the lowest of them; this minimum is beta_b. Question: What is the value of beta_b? 5.78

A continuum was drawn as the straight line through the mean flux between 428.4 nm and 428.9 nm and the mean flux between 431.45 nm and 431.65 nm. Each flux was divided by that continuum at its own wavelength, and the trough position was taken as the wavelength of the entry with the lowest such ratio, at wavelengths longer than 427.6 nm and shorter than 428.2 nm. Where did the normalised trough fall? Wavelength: 427.640 nm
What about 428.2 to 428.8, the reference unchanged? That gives 428.231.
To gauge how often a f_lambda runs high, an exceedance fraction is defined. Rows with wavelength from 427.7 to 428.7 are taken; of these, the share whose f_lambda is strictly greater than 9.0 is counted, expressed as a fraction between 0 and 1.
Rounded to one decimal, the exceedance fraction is 1.0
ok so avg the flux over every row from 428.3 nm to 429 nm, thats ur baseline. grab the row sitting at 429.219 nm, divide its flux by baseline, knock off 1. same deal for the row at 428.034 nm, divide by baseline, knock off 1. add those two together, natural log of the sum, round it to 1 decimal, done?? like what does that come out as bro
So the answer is -1.7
